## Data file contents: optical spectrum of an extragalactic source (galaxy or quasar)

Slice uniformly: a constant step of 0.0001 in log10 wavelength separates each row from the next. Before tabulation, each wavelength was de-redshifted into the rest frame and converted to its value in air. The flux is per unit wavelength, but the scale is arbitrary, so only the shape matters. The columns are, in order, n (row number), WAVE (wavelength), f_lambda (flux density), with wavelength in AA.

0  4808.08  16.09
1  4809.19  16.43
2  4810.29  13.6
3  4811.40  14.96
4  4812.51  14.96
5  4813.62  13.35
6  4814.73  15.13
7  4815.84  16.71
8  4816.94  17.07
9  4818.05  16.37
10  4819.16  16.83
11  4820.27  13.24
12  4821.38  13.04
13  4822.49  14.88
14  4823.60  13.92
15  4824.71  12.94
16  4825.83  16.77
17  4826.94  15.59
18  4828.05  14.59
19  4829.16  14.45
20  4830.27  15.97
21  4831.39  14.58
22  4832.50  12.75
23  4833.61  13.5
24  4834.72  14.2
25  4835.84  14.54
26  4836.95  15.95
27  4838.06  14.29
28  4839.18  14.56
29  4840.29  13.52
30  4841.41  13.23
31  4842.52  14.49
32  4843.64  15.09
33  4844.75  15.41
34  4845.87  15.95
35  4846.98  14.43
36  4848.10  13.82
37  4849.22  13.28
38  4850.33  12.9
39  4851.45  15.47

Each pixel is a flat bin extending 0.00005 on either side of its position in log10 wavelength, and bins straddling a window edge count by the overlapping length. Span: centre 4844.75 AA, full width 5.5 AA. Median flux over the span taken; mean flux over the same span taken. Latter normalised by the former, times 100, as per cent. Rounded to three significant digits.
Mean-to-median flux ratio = 100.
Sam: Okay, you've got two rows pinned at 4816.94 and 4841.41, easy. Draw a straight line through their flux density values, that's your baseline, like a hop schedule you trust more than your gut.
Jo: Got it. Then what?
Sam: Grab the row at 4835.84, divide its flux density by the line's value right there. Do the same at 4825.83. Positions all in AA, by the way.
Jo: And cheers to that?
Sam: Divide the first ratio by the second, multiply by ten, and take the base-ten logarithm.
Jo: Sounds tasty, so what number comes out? 0.98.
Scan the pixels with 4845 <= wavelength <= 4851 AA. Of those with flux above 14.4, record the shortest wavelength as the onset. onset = 4845.87 AA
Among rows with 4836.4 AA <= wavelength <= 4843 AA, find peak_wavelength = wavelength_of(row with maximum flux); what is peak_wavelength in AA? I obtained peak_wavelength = 4836.95 AA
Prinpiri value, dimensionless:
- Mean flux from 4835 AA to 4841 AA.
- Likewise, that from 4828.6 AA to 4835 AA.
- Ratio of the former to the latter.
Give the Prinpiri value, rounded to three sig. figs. 1.02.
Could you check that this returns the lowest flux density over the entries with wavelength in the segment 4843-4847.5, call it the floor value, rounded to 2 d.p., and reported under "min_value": 14.43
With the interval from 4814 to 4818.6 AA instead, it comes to 15.13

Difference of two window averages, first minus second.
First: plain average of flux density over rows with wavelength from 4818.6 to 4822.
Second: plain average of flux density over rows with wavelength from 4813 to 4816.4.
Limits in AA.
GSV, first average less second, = -0.7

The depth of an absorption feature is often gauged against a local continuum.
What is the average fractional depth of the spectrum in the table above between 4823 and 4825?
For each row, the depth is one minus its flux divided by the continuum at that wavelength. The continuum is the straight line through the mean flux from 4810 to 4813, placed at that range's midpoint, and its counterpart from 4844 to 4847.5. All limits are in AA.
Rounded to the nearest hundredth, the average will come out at 0.09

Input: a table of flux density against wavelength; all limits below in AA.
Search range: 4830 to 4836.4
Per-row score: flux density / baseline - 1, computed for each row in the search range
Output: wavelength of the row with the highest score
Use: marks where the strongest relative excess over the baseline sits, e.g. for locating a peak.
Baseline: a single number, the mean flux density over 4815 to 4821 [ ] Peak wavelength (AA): 4830.27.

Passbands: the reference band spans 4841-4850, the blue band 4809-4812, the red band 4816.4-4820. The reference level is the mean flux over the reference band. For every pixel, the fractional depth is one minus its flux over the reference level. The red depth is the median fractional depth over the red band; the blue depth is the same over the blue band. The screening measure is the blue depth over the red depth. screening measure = 0.2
